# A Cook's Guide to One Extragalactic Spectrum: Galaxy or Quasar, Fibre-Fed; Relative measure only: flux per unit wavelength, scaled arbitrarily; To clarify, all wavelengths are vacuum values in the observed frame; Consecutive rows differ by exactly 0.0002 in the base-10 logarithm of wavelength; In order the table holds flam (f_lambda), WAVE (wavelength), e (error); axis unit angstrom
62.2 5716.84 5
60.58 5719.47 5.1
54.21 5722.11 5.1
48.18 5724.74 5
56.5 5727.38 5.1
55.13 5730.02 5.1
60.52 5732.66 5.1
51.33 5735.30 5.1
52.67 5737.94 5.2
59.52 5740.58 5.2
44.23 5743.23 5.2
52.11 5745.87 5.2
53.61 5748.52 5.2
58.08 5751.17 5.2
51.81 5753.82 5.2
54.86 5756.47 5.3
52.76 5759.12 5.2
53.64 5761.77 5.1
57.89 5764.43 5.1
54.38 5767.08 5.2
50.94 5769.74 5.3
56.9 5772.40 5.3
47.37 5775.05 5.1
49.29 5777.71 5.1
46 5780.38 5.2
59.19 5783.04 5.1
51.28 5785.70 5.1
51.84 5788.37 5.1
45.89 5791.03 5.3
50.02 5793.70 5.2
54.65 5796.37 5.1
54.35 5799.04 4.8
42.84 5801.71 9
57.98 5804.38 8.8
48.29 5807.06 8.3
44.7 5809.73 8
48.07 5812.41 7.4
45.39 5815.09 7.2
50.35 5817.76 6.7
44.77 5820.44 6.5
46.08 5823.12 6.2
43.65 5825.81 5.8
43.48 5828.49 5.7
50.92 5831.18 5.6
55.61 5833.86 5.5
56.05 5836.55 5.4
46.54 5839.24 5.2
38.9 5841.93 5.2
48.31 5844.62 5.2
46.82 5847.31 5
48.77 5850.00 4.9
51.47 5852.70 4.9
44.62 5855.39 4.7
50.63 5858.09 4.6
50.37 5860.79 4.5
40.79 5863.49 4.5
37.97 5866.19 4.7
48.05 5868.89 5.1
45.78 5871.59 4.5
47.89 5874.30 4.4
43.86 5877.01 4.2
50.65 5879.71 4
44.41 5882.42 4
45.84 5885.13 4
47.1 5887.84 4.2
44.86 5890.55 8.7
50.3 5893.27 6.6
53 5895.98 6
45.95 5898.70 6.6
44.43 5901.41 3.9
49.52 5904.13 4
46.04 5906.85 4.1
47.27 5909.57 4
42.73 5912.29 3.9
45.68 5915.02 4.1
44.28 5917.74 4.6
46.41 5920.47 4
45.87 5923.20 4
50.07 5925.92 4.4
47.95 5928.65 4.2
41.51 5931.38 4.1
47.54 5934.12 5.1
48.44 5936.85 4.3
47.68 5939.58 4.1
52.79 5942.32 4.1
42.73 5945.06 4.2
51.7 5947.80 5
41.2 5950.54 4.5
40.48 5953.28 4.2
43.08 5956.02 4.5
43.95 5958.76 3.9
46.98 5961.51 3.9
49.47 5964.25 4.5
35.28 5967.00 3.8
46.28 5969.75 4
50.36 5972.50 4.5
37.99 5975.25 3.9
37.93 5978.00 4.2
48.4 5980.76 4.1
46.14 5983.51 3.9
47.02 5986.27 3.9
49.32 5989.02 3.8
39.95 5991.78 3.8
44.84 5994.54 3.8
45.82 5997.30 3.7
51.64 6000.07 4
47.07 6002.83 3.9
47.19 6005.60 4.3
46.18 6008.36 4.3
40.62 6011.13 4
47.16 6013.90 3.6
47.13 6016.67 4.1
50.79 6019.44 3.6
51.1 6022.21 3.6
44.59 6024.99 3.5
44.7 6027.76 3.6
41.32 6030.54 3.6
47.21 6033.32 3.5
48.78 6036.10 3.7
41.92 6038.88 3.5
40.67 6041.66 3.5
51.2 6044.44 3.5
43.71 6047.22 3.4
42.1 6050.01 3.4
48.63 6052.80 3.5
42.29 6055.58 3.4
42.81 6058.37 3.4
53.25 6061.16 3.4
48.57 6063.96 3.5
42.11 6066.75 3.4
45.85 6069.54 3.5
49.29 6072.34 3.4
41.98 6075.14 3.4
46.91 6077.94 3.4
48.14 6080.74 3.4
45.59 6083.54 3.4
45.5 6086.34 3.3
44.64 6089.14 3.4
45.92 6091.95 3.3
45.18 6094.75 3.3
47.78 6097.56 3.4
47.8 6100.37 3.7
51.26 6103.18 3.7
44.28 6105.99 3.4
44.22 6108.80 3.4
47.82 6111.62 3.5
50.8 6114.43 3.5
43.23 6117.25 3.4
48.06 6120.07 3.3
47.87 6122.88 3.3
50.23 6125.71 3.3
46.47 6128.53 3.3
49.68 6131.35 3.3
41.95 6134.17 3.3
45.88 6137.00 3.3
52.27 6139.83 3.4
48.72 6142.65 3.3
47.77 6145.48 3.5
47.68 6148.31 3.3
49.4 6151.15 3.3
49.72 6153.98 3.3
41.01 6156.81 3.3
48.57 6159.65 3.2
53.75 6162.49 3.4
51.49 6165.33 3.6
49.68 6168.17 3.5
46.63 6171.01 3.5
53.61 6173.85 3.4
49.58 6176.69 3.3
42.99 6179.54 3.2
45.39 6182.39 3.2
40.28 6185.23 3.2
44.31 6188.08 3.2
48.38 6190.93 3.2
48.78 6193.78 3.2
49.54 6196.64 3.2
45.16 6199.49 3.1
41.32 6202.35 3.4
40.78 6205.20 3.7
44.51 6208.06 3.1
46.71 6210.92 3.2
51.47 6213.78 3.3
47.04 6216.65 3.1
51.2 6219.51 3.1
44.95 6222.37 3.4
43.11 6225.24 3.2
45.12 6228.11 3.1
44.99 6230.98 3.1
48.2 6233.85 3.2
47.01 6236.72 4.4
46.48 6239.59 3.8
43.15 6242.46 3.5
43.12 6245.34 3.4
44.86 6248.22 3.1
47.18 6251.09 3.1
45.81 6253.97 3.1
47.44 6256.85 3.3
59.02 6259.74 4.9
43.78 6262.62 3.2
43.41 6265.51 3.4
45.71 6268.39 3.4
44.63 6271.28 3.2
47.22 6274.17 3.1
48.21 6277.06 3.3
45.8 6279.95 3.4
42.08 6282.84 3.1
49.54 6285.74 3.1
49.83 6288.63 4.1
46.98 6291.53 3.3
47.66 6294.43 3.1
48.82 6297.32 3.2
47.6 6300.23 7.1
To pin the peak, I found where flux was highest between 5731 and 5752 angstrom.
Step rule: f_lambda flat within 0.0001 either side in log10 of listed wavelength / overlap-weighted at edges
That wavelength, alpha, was 5732.66 angstrom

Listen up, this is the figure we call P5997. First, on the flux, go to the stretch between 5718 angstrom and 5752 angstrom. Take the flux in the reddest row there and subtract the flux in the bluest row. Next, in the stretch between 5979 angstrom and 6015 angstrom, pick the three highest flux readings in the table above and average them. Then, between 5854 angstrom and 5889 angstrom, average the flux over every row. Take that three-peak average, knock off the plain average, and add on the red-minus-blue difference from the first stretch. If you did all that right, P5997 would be 1.3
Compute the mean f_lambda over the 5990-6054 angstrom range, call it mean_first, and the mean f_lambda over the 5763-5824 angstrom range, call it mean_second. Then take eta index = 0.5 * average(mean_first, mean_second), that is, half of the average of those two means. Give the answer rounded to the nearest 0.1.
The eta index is 24.1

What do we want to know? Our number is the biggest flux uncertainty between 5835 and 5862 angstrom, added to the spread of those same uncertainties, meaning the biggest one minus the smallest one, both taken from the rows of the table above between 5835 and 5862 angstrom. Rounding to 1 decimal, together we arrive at 6.3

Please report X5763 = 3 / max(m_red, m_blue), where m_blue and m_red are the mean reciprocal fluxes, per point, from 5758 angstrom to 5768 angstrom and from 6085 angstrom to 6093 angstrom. 136.0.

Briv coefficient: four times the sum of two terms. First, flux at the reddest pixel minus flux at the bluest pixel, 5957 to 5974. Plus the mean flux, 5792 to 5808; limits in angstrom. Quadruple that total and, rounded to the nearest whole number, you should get 231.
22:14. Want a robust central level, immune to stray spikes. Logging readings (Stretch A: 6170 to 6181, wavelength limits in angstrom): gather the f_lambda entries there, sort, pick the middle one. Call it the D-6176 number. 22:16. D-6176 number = 48.1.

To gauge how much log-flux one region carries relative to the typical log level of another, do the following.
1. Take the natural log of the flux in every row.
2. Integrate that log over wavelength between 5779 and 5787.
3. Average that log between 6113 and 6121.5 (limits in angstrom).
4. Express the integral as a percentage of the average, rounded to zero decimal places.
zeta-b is 818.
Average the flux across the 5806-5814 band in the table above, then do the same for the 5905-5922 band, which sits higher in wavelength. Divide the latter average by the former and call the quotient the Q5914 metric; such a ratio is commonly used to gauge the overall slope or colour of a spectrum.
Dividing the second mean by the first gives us 0.97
